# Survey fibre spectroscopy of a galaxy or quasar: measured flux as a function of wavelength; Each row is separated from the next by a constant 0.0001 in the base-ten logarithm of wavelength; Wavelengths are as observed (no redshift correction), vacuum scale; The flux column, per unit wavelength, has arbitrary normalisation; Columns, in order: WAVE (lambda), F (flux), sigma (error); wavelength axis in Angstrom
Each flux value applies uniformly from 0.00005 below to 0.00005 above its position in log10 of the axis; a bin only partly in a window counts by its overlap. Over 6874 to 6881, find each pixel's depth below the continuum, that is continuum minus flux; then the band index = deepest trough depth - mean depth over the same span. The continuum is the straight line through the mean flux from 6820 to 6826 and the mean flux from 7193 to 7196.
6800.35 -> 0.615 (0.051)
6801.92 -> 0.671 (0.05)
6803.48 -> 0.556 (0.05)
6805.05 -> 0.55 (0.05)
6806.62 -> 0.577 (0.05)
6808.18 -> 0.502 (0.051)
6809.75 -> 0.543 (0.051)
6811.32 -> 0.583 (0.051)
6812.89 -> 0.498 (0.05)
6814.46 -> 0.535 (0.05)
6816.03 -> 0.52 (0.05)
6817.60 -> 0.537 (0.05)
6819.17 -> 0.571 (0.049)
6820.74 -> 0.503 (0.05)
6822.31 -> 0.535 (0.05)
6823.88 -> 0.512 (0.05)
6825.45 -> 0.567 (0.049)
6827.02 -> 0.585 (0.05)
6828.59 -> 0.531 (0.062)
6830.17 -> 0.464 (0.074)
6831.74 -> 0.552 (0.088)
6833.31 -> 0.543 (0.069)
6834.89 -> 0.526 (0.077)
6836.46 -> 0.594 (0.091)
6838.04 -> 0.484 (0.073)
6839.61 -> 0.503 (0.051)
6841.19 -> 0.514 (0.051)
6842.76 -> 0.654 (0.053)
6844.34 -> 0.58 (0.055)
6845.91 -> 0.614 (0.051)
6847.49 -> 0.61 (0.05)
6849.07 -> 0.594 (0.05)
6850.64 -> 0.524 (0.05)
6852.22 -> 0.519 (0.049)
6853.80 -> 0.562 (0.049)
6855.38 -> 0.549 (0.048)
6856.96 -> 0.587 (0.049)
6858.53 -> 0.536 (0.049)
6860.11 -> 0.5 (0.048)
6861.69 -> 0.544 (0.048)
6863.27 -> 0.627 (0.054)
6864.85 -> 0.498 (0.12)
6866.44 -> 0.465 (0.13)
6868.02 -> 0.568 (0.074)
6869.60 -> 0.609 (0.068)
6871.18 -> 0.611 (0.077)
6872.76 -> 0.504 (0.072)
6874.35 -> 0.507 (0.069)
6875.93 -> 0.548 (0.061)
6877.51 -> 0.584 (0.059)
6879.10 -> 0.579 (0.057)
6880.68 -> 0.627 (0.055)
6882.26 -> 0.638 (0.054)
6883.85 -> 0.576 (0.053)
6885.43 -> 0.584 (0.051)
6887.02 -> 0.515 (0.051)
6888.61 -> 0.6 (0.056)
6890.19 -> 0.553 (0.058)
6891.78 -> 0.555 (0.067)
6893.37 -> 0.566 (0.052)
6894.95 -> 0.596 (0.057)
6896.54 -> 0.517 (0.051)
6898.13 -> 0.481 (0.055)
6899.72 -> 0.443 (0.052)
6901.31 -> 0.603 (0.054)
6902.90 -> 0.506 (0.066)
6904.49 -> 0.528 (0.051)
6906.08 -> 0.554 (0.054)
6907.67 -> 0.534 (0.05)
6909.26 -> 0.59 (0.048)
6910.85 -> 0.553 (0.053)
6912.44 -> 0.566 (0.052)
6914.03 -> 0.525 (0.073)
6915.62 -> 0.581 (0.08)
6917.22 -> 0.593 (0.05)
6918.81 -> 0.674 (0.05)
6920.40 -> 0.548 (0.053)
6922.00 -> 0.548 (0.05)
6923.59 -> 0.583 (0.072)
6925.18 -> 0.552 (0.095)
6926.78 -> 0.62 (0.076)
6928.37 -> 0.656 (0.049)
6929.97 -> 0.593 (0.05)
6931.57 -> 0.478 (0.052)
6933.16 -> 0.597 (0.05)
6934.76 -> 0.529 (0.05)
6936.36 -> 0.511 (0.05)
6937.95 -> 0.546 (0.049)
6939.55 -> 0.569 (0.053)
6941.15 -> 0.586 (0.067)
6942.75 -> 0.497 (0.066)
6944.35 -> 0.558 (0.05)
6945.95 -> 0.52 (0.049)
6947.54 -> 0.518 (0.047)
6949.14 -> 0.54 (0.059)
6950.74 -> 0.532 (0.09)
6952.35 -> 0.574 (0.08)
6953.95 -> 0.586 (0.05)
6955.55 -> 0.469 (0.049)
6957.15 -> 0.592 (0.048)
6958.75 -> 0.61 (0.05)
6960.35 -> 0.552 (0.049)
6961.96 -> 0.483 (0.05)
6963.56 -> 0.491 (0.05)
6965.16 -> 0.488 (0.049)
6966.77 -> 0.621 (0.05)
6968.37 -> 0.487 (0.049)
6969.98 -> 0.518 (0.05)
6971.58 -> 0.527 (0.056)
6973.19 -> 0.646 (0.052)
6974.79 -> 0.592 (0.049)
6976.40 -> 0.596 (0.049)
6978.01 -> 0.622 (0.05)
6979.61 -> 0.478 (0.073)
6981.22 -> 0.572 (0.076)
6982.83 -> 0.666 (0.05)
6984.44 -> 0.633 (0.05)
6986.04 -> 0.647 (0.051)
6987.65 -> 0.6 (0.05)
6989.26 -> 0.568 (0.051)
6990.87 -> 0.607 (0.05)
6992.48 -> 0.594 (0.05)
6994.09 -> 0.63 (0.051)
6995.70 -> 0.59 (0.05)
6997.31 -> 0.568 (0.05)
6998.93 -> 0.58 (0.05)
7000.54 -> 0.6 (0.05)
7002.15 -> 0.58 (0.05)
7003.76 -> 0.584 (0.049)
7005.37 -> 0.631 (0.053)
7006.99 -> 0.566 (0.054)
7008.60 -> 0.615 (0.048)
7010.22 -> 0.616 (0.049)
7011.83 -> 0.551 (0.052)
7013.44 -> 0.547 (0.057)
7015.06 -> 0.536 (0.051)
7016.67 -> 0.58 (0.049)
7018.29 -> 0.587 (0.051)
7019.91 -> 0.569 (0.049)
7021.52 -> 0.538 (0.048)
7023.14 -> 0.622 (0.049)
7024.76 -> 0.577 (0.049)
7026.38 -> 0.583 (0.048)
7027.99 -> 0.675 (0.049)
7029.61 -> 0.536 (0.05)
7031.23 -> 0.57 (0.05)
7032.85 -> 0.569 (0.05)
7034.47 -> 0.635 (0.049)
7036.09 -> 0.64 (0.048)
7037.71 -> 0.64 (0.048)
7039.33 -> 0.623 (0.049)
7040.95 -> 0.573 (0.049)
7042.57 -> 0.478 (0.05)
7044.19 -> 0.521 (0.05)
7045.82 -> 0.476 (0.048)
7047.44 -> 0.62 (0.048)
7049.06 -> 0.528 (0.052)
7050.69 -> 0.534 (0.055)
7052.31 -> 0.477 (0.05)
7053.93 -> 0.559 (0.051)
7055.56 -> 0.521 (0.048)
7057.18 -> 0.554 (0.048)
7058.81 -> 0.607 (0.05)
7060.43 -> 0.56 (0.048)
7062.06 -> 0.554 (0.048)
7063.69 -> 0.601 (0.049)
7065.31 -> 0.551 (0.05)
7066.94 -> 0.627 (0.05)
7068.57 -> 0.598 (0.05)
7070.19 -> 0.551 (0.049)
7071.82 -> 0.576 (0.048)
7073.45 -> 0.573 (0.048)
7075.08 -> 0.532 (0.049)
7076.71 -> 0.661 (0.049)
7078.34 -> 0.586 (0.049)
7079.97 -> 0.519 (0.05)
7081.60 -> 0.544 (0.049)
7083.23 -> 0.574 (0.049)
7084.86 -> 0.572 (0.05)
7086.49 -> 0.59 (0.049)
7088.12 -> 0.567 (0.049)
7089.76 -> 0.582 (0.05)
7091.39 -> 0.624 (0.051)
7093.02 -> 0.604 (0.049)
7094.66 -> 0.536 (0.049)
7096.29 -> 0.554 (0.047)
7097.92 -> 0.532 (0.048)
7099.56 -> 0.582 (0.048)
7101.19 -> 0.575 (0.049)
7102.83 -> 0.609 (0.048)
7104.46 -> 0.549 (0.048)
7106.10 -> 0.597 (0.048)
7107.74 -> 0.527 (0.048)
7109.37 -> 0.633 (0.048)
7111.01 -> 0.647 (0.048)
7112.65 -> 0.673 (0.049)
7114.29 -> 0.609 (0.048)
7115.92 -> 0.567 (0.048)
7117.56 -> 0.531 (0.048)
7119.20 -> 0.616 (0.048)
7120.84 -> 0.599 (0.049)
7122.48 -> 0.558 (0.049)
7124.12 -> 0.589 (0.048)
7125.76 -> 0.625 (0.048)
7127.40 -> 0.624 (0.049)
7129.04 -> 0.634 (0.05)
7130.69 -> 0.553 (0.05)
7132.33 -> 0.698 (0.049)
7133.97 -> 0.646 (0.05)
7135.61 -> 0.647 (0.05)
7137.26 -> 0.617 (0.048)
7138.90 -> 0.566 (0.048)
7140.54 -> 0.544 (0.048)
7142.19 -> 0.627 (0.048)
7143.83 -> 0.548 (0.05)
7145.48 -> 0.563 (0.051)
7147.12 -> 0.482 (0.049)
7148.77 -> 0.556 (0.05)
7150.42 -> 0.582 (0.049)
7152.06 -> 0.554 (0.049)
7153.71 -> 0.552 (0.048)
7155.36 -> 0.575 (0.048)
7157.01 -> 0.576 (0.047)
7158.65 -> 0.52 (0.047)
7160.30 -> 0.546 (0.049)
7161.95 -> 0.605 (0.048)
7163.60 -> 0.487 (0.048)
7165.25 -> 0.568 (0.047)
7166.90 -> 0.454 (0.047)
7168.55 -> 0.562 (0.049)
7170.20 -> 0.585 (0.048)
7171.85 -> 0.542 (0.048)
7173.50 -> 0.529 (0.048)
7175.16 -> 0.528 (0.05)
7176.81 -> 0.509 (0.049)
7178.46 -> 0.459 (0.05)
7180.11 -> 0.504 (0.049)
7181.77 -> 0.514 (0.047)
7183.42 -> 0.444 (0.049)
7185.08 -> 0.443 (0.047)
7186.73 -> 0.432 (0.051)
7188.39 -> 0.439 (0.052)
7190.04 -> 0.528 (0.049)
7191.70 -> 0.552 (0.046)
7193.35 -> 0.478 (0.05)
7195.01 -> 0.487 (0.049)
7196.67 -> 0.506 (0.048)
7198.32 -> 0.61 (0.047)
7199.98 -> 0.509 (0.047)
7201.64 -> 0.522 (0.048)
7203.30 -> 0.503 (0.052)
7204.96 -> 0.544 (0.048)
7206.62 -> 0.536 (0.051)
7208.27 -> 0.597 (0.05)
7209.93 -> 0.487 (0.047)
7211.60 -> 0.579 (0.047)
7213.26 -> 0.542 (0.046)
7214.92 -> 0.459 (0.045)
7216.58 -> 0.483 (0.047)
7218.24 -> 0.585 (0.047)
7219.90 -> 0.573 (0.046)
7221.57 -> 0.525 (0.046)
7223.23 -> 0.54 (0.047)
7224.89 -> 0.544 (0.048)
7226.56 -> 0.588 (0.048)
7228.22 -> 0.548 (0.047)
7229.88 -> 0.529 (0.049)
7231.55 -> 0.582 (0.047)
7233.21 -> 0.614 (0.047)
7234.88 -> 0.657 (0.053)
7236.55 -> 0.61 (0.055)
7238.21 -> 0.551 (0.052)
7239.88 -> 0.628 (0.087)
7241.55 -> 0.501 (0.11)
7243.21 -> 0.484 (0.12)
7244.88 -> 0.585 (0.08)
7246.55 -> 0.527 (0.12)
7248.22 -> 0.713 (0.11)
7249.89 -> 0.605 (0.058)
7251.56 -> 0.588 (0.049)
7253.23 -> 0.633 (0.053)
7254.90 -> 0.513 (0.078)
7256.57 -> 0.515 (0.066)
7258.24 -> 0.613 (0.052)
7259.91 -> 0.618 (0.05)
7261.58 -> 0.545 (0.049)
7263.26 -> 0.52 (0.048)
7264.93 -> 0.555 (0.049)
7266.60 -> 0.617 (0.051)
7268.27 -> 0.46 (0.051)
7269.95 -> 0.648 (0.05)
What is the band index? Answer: 0.062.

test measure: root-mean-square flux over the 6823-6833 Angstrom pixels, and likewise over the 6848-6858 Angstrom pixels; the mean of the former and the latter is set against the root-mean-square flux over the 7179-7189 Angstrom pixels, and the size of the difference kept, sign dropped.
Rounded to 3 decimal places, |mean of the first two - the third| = 0.083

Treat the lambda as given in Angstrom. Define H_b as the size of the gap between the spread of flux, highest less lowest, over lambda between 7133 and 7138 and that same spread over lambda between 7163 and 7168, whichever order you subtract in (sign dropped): 0.084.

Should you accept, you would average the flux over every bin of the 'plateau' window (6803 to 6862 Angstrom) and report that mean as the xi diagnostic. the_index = 0.546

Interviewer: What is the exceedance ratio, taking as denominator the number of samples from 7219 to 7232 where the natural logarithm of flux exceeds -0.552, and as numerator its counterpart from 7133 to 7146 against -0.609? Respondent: 4.0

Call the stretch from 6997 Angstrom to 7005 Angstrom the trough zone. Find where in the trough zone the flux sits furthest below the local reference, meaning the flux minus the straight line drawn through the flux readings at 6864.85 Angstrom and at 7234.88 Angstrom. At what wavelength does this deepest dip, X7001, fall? 6997.31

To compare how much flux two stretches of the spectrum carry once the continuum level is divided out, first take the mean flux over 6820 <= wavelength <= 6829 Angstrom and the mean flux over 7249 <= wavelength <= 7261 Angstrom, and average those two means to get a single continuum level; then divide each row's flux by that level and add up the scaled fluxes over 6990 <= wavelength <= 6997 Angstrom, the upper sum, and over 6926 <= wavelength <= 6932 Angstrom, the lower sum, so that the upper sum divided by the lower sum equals 1.03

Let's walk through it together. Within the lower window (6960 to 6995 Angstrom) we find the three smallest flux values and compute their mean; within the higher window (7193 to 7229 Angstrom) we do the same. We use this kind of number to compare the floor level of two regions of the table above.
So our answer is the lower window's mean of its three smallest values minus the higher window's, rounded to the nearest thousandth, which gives 0.009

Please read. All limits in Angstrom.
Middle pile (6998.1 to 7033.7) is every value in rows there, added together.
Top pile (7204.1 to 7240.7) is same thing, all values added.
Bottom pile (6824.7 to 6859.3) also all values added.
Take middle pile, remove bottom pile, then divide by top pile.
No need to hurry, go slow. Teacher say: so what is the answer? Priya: 0.05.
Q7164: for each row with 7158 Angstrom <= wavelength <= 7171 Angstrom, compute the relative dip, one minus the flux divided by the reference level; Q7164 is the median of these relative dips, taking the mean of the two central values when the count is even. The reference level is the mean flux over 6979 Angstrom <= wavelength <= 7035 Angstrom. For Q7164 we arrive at 0.059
